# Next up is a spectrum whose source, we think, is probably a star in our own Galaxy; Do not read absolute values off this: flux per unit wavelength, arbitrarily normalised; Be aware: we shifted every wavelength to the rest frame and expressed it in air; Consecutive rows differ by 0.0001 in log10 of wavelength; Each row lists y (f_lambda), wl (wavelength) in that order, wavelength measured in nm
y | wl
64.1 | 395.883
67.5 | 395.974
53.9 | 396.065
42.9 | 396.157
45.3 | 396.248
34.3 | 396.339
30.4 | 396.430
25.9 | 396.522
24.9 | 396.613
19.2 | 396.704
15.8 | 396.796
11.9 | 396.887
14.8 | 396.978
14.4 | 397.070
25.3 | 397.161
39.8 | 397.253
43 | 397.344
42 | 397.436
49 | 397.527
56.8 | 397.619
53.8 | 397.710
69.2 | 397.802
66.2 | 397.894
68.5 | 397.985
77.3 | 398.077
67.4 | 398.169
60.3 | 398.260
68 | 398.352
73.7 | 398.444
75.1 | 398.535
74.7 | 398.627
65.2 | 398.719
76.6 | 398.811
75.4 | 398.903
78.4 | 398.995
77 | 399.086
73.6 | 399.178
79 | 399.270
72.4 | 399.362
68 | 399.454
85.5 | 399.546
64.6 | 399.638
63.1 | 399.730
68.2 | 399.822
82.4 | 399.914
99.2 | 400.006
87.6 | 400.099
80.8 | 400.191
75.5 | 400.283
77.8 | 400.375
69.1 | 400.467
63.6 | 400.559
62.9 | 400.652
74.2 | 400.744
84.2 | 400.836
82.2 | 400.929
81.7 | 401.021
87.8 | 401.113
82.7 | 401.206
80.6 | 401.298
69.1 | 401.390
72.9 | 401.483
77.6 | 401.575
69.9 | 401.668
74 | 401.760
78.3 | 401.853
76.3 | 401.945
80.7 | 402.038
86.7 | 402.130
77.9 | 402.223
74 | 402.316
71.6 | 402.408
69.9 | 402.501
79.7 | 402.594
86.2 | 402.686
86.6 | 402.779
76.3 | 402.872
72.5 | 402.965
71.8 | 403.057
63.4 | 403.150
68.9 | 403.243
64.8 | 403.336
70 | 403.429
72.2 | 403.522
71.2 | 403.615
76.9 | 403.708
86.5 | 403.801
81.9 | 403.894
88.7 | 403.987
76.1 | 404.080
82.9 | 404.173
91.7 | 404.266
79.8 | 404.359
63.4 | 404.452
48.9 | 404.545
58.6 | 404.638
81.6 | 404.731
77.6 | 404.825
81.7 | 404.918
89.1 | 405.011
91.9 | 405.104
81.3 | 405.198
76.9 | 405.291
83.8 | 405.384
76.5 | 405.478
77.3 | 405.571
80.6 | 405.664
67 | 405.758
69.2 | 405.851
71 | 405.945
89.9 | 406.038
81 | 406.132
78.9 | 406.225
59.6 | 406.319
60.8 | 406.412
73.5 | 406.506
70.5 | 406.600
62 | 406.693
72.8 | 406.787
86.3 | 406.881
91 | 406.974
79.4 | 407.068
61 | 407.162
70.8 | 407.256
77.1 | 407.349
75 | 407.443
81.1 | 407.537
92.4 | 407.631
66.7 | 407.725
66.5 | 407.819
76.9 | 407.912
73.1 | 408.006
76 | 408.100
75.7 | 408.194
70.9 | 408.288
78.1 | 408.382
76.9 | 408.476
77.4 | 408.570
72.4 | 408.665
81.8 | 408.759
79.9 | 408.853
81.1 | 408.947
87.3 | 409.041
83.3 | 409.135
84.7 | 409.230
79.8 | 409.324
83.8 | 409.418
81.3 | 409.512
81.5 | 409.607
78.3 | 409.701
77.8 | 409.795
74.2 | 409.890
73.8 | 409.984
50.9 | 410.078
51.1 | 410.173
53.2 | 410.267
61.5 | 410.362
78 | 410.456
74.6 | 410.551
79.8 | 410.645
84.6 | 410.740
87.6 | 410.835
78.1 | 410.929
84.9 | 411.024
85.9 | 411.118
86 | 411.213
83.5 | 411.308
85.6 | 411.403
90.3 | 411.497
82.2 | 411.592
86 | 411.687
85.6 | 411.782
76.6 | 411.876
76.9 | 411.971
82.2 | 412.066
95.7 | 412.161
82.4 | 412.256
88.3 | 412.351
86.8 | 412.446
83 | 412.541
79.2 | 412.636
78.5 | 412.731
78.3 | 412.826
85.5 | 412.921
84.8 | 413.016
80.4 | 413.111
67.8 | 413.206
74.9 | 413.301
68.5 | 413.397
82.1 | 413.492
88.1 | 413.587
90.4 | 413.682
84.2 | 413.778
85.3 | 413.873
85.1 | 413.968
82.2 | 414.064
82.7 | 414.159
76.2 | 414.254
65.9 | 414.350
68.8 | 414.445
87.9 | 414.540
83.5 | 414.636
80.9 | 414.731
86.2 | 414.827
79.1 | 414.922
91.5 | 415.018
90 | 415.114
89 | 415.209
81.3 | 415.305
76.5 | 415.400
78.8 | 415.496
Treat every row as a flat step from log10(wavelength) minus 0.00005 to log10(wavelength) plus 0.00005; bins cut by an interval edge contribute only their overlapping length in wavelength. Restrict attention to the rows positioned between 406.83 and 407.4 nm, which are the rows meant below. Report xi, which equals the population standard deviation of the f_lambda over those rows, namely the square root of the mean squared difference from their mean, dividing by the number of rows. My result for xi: 9.8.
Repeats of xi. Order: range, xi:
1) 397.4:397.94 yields 9.4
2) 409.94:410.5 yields 10.9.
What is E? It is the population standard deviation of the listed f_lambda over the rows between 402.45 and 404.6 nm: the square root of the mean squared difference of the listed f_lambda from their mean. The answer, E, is 9.8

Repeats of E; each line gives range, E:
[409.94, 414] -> 9.9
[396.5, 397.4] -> 10.1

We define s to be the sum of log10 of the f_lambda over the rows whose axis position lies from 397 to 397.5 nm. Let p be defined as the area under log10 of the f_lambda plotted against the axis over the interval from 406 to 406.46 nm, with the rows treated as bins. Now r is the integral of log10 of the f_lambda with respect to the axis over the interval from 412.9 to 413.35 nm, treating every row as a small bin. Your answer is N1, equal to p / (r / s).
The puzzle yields 7.5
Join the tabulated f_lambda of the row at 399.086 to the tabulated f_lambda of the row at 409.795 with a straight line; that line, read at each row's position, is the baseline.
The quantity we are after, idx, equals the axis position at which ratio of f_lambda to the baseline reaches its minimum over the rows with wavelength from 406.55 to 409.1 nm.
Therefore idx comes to 407.162 nm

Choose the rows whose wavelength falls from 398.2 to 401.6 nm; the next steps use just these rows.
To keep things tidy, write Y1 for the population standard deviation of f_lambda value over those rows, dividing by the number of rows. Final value 8.2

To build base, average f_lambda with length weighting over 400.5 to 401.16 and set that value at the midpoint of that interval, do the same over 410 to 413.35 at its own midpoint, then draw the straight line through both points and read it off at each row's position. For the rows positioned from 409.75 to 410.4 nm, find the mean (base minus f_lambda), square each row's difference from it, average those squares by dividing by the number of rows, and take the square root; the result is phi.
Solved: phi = 11.0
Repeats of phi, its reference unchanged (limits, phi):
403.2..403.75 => 3.6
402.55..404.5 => 8.2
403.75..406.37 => 10.4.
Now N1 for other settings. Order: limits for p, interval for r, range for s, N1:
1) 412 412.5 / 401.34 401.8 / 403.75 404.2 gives 10.8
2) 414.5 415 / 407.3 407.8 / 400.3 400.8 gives 9.4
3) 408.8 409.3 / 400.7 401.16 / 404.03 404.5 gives 10.3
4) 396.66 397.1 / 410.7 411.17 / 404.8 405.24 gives 5.5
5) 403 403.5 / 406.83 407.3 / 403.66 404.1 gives 9.9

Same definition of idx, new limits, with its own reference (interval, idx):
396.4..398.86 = 396.887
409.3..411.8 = 410.078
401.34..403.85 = 403.150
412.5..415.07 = 414.350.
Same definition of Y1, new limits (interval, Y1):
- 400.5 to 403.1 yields 6.6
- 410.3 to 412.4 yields 6.7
